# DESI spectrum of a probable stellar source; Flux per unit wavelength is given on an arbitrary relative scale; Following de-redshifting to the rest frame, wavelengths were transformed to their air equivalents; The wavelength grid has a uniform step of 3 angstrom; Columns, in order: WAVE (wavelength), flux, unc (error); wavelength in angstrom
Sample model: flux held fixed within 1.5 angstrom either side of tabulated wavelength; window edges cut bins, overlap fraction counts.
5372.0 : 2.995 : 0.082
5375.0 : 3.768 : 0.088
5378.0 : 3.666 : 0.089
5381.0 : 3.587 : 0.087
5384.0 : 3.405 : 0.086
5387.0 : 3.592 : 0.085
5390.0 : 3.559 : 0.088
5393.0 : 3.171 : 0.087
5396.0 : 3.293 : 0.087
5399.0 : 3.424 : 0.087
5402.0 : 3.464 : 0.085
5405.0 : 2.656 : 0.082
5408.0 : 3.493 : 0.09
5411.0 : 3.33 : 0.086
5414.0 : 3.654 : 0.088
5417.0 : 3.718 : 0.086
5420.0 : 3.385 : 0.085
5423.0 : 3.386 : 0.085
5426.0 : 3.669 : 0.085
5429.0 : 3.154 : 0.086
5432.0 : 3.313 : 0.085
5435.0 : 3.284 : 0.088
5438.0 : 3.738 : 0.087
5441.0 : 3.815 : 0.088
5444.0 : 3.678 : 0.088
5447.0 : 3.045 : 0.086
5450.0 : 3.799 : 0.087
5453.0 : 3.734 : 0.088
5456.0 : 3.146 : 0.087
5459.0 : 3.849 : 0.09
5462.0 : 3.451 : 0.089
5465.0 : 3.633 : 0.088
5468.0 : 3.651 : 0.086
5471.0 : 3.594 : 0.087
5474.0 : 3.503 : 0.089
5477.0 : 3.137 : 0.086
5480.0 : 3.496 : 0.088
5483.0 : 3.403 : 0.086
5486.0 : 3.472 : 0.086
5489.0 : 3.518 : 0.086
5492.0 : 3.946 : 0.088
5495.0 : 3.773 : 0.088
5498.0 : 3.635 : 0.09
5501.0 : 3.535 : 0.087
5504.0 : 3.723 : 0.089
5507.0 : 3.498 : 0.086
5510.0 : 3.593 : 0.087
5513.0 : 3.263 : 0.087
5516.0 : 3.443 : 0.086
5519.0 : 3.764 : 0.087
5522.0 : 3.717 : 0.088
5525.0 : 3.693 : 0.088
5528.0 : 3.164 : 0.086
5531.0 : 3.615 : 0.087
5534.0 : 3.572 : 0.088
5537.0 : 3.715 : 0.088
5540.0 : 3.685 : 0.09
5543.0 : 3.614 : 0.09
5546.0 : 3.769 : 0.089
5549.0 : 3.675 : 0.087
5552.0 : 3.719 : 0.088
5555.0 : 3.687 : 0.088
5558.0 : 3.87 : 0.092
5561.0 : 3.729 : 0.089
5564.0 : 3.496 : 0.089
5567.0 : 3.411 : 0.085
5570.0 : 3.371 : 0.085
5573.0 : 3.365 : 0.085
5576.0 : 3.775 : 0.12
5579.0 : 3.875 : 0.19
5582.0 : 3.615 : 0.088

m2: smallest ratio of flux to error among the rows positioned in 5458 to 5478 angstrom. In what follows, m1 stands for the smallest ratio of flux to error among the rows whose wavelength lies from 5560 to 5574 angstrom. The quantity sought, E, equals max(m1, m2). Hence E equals 39.3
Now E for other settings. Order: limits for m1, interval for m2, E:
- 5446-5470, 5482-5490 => 39.6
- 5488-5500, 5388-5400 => 40.4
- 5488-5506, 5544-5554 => 42.2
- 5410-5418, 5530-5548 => 40.2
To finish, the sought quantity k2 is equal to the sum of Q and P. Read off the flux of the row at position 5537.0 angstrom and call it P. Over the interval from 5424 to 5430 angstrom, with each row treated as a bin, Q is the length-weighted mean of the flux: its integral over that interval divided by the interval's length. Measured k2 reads 7.1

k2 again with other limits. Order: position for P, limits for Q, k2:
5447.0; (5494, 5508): 6.7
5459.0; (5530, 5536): 7.5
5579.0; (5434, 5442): 7.5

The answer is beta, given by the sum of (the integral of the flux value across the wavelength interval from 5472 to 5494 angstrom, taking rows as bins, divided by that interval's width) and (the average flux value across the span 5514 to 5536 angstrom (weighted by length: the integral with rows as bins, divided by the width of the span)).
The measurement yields 7.07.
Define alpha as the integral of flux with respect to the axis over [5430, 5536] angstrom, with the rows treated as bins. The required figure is 376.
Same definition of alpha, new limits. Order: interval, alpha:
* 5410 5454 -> 155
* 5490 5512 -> 80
